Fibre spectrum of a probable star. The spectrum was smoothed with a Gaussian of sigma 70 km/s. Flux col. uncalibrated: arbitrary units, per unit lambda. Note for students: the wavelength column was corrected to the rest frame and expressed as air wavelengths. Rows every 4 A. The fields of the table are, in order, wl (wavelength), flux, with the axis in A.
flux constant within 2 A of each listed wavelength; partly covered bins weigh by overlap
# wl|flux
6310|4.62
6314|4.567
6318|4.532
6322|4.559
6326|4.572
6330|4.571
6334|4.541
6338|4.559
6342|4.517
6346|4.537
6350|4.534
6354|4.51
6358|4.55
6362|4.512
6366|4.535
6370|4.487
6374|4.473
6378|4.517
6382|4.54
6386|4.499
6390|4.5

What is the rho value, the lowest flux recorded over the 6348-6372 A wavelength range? 4.487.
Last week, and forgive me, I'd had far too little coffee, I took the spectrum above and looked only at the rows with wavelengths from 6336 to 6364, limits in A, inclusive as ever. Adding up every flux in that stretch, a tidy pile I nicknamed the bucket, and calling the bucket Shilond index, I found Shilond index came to 31.7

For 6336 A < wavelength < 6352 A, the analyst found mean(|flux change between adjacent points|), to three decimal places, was 0.022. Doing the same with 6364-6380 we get 0.035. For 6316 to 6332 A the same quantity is 0.014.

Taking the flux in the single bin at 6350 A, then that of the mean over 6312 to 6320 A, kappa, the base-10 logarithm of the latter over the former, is 0.0015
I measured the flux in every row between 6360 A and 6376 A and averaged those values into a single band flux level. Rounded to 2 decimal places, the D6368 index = 4.50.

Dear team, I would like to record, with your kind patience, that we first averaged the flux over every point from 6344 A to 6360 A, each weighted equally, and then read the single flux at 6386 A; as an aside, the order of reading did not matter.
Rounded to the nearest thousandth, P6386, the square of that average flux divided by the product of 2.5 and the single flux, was 1.827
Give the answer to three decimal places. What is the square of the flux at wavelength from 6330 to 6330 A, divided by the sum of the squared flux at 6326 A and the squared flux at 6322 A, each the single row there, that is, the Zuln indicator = 0.501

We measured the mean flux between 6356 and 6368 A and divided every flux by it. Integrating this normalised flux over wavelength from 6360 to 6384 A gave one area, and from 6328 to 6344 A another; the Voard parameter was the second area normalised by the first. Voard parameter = 0.7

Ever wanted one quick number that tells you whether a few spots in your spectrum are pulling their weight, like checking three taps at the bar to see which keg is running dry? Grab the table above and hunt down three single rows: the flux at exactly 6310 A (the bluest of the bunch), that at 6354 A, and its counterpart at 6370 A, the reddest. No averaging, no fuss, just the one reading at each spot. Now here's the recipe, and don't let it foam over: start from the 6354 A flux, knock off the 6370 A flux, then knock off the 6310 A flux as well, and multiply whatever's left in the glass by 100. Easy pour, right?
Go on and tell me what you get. -460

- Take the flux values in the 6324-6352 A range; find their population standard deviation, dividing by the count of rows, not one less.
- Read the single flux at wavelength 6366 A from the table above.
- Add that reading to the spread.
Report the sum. 4.55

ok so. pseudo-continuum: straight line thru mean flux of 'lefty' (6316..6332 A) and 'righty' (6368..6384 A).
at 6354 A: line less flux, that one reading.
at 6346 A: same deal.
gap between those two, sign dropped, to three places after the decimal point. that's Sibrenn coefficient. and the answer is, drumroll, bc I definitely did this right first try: 0.019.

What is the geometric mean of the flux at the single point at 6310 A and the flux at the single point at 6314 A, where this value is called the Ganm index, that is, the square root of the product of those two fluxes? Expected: 4.59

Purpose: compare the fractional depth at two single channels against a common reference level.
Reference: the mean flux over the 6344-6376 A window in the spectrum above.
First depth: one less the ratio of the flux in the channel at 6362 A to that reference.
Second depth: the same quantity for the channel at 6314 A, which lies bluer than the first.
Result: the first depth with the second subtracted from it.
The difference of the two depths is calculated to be 0.012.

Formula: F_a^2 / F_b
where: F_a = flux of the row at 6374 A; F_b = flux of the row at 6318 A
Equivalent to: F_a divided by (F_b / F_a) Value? 4.41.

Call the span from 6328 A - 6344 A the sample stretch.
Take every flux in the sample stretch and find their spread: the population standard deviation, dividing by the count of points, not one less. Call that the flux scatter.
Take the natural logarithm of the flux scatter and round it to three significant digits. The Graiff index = -3.89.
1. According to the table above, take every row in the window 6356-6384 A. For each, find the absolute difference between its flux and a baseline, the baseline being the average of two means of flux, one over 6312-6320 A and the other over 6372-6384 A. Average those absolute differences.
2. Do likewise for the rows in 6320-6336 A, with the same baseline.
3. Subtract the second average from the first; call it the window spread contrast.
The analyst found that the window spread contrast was -0.0073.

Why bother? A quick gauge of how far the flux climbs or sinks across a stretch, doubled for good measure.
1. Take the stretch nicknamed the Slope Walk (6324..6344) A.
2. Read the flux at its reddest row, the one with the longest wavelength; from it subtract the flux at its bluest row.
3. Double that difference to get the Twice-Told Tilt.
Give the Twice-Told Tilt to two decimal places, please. -0.11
